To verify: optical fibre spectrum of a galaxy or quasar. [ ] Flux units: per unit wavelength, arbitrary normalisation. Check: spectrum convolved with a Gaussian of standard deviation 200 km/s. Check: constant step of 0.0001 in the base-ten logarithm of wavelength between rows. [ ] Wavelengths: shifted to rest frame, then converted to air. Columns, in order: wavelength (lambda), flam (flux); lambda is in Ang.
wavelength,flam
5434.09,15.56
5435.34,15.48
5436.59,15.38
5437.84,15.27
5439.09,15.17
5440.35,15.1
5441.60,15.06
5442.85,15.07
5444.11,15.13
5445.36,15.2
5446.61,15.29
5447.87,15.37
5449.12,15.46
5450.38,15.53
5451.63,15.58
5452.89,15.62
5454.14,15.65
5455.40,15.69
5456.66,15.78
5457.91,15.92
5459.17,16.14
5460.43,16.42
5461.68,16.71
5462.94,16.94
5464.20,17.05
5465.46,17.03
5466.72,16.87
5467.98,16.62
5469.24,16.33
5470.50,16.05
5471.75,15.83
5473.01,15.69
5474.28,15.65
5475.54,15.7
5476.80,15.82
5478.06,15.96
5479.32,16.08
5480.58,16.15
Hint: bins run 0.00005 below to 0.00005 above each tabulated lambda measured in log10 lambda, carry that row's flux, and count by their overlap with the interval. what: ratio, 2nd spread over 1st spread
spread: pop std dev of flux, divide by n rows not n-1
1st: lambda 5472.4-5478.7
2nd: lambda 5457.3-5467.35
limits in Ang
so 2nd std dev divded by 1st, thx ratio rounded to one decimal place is 3.5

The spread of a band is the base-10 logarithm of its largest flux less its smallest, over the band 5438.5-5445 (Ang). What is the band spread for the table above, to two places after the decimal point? -0.96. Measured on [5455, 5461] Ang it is -0.14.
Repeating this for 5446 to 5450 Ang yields -0.77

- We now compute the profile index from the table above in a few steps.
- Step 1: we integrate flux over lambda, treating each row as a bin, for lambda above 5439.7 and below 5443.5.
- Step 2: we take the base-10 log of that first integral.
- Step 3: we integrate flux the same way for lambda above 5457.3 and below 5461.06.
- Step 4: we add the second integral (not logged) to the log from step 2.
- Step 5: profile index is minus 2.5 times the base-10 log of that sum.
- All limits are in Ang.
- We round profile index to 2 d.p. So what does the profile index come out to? -4.49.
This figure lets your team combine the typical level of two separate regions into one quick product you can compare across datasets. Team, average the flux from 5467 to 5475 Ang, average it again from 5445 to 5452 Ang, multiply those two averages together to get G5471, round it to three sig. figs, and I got 247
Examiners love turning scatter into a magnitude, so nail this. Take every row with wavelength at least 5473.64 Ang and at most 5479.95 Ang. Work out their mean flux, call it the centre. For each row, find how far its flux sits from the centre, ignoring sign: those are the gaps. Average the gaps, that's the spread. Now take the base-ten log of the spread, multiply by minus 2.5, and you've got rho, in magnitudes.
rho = 2.1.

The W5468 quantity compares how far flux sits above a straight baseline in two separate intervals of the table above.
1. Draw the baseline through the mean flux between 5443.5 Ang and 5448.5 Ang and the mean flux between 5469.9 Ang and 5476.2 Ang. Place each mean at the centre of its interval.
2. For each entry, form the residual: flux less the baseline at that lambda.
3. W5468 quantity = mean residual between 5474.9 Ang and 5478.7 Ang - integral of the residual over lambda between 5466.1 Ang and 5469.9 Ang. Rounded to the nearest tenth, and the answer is -3.5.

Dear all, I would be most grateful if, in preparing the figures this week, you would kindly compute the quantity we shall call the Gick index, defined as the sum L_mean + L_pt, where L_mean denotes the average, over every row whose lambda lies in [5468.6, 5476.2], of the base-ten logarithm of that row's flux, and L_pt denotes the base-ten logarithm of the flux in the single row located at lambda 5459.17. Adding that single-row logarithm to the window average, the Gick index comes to 2.41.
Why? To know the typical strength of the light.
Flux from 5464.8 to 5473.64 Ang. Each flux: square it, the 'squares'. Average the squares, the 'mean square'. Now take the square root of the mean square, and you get 16.4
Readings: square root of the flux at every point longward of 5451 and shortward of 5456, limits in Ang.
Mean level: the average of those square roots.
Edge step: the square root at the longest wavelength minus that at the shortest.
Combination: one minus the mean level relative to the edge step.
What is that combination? -283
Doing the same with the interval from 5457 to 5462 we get -40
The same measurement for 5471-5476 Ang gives 243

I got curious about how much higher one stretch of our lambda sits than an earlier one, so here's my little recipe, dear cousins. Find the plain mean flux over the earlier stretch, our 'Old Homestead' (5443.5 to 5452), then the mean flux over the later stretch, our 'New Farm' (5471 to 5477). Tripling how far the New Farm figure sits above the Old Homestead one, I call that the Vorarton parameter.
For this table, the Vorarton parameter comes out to 1.1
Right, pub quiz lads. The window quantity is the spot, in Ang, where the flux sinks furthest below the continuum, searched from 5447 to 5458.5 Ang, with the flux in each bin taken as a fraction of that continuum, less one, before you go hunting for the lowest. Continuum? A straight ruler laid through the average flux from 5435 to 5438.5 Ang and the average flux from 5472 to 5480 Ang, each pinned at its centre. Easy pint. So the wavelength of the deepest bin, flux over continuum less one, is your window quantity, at 5447.87 Ang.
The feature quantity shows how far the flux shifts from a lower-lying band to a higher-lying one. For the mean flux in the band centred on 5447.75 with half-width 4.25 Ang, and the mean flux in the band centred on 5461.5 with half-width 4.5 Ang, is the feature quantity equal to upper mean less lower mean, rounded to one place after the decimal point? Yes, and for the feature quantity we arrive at 1.2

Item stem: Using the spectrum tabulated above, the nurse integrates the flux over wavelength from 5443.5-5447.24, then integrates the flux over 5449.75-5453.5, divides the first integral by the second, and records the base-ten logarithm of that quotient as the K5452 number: -0.011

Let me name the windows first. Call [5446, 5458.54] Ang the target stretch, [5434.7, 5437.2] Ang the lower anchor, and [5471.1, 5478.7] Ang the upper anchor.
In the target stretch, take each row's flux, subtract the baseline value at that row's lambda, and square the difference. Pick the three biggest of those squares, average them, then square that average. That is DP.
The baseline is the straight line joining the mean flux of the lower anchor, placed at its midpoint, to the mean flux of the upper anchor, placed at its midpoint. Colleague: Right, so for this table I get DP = 0.0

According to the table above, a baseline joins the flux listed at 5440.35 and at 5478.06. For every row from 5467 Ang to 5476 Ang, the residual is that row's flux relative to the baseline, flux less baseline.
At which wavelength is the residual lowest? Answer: 5474.28 Ang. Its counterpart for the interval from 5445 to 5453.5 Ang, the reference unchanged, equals 5445.36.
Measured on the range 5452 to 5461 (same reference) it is 5452.89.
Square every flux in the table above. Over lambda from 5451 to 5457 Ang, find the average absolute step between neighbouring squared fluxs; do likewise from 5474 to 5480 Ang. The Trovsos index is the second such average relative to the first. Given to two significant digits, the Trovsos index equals 2.2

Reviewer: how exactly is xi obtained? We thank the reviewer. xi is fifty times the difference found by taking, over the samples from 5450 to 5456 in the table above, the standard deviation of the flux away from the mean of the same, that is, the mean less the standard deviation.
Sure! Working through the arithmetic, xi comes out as 778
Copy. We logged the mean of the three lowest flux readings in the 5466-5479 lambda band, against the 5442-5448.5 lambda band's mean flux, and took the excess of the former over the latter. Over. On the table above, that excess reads 0.47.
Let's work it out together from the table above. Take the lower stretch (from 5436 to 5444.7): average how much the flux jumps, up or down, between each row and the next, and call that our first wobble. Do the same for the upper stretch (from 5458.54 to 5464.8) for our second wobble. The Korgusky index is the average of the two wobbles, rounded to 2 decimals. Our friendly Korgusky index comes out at 0.15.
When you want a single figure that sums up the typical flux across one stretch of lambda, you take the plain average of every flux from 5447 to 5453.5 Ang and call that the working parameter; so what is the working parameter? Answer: 15.5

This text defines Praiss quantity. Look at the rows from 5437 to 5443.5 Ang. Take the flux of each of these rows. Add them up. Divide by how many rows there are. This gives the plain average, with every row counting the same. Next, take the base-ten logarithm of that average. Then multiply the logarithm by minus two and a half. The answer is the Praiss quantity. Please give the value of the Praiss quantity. -2.95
